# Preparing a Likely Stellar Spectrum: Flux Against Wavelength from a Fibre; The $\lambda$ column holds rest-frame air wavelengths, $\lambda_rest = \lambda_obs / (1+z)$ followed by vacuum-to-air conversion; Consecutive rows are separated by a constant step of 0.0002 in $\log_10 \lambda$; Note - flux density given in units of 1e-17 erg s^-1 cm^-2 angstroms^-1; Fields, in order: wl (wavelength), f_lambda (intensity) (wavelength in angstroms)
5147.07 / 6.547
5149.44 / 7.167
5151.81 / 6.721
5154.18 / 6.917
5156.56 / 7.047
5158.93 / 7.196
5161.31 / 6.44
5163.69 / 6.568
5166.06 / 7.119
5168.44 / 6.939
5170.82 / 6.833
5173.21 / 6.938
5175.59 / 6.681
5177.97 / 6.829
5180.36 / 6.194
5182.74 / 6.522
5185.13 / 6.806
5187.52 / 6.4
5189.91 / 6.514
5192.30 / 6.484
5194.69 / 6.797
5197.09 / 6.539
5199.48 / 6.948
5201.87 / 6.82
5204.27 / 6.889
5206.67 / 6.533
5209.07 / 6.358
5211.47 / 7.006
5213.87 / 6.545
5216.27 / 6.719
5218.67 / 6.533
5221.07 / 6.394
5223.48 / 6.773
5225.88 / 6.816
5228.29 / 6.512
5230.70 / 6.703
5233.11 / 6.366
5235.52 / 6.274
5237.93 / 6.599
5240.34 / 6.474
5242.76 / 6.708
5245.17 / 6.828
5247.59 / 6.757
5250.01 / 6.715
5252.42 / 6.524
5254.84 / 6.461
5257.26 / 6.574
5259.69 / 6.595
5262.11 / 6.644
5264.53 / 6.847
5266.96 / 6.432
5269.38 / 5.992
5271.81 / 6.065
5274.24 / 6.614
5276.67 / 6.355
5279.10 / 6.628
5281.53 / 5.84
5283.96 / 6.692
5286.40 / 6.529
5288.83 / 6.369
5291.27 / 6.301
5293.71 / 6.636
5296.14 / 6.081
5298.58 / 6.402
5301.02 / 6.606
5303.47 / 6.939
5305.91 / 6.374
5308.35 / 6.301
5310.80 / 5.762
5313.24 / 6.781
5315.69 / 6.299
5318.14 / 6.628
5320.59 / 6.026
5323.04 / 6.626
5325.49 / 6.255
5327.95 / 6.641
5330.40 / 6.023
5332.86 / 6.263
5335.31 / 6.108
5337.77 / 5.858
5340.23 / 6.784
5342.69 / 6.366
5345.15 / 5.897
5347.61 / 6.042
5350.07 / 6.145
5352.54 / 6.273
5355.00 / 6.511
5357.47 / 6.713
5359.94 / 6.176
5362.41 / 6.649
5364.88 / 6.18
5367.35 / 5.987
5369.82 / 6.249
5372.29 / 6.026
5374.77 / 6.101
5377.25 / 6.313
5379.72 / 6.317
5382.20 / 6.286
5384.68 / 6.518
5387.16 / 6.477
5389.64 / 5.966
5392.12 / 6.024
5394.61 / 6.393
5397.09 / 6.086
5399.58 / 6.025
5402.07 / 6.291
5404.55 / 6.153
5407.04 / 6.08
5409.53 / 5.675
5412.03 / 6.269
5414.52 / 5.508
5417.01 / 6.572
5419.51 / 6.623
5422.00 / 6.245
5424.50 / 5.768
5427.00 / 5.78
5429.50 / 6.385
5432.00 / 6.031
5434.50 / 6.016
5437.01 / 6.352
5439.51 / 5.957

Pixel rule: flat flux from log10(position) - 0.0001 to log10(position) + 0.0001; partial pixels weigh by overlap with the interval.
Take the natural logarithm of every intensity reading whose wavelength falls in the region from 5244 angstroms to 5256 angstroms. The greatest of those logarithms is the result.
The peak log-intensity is 1.92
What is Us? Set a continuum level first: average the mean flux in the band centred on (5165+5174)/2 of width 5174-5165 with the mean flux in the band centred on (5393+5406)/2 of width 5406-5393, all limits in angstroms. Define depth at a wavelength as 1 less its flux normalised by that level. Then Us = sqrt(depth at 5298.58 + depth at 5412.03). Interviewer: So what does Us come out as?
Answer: 0.27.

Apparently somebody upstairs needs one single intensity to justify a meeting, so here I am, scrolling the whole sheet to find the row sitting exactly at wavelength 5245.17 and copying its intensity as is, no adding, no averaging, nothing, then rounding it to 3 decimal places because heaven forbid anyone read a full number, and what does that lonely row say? 6.828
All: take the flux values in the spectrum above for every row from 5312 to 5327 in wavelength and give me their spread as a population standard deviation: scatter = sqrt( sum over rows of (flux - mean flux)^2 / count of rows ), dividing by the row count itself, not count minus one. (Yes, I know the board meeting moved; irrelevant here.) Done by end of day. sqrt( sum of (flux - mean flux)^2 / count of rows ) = 0.26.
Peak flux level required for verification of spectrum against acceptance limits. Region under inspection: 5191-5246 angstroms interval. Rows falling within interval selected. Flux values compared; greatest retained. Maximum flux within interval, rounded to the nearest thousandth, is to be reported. 7.006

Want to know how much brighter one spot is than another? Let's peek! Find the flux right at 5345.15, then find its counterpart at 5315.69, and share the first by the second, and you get 0.94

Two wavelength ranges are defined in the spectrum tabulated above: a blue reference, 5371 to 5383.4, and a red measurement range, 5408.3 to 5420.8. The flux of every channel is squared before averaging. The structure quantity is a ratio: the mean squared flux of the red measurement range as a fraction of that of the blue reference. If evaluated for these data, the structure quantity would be 0.98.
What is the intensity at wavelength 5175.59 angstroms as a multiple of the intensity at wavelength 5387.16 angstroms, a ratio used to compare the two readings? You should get 1.03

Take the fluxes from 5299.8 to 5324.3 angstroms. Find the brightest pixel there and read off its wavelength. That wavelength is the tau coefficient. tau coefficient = 5303.47 angstroms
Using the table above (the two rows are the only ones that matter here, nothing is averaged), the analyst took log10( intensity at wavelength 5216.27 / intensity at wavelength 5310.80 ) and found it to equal 0.067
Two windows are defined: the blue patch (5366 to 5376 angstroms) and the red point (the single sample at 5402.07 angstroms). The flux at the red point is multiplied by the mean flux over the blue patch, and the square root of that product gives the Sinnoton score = 6.2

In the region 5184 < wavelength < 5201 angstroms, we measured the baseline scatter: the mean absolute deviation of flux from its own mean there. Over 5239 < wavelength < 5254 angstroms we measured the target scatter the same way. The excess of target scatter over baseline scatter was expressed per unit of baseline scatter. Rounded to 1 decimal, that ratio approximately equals -0.4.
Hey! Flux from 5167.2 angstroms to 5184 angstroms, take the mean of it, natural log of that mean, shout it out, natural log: 1.90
